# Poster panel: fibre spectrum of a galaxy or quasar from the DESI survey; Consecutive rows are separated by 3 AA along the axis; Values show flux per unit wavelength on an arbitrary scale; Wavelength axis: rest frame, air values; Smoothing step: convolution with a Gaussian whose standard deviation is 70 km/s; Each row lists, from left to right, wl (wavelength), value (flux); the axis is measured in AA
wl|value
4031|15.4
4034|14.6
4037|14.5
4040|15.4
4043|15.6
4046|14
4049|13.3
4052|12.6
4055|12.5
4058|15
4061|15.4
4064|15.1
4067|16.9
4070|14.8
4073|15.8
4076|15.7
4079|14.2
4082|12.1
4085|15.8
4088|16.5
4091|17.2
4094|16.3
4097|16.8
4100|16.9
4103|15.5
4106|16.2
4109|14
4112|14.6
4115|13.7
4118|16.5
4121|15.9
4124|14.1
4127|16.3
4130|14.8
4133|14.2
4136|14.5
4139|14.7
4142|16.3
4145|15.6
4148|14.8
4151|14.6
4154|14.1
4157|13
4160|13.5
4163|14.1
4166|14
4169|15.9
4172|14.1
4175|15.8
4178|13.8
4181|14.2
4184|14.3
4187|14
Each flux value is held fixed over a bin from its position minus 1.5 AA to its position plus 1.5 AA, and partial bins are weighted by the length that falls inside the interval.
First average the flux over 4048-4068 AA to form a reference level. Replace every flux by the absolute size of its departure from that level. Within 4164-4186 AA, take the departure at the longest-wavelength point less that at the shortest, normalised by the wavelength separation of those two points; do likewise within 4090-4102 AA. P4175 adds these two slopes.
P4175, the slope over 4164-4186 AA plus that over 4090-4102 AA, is -0.050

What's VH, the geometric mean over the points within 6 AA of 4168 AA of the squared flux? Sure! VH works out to 210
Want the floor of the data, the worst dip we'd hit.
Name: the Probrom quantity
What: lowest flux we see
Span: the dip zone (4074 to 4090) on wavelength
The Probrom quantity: 12.1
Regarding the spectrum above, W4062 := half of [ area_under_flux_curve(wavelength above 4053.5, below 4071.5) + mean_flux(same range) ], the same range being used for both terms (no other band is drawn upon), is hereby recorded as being 142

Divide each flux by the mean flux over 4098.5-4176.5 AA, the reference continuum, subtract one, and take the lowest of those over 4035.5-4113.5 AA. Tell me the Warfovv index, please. -0.189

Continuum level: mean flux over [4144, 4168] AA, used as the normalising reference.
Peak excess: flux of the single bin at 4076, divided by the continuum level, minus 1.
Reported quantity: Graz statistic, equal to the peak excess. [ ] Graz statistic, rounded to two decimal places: 0.10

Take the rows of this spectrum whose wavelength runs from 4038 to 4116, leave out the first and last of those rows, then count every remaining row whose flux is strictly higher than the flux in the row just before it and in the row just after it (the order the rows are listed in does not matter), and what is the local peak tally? 8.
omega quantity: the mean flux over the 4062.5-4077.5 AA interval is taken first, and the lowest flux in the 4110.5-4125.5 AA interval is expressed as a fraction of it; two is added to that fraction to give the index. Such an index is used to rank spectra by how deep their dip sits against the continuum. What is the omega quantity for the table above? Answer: 2.875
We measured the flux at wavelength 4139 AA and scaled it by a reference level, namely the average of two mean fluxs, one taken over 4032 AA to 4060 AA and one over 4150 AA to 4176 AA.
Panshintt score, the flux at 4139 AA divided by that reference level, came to 1.03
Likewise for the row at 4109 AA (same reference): 0.98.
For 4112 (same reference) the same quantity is 1.02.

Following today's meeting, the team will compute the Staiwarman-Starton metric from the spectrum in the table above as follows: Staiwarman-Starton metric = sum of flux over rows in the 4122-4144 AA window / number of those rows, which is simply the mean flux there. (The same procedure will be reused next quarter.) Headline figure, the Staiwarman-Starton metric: 15.0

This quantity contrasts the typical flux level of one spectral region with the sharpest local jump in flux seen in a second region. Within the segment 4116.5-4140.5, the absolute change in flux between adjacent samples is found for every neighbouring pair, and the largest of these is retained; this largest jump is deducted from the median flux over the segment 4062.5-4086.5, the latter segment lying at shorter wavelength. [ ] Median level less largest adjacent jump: 13.2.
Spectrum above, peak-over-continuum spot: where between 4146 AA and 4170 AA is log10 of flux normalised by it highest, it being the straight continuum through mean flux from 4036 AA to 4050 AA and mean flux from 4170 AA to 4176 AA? 4169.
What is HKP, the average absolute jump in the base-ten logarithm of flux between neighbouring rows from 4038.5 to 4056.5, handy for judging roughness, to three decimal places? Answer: 0.020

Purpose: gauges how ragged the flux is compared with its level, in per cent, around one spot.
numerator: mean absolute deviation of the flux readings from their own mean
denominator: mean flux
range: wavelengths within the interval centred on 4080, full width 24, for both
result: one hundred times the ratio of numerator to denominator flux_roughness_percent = 7.7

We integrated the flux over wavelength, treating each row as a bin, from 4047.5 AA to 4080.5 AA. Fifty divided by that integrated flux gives 0.103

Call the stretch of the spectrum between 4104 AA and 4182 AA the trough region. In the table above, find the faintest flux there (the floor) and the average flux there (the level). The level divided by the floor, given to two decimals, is 1.13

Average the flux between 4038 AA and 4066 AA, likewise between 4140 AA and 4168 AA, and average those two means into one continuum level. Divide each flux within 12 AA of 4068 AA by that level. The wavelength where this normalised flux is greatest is 4067 AA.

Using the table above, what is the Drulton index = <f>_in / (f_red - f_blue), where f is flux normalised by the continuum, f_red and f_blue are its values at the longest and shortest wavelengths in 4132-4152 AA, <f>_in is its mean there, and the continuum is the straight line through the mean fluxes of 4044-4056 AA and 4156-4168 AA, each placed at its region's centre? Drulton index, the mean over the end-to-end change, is 49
